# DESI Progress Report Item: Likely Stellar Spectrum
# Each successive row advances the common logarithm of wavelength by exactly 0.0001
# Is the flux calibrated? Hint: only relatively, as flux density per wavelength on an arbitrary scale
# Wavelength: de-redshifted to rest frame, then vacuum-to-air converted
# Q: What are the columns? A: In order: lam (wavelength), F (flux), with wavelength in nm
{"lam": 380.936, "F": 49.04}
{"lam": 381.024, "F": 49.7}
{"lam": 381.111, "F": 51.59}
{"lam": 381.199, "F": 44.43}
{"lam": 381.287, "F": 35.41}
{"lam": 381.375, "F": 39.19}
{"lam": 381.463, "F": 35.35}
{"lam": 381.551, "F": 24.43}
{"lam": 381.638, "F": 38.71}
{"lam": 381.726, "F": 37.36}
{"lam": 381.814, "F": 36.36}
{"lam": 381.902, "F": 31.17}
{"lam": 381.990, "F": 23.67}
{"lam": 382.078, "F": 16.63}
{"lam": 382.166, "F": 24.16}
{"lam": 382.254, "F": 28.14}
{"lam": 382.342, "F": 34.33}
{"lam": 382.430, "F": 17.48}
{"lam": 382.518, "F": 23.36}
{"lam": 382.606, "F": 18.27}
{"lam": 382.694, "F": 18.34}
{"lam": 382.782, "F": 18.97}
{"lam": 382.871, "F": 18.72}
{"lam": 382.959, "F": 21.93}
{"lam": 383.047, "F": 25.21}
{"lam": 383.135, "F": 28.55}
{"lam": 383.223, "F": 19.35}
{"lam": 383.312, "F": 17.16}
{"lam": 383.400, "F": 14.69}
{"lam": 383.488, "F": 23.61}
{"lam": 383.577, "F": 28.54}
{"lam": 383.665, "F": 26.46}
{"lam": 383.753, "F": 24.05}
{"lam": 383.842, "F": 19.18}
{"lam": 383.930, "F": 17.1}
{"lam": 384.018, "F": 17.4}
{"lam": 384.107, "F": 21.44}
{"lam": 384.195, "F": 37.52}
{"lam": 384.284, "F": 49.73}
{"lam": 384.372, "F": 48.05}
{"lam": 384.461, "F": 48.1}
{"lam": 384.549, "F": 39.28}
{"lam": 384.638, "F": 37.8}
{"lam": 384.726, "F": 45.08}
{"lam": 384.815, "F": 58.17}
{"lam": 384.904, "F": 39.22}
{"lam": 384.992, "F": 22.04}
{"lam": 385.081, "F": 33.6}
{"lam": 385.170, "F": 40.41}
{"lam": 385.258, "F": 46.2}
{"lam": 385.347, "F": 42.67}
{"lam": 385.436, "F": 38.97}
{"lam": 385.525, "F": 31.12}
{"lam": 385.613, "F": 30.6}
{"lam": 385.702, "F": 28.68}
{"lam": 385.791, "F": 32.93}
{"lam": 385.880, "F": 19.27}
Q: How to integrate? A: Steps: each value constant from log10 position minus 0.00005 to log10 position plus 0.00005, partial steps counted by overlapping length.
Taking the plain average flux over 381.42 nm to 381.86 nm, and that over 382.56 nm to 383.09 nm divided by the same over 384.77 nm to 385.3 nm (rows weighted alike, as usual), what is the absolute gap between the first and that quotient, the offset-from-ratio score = 34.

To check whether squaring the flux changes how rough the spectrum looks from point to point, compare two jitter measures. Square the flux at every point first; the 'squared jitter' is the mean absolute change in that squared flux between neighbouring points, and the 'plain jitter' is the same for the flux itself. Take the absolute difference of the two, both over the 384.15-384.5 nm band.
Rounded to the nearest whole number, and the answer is 407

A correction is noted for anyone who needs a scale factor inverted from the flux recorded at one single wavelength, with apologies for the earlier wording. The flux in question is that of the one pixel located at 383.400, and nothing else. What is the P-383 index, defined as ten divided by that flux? 0.68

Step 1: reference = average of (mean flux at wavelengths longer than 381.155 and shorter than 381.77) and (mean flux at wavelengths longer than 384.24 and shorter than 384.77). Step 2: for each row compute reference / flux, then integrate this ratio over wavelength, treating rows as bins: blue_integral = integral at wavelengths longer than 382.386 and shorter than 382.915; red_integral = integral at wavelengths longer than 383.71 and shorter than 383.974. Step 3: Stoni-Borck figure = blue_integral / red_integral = 2.1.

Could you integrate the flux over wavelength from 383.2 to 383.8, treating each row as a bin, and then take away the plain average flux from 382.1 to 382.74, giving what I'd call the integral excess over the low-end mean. -10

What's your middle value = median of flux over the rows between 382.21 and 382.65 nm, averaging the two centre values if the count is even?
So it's 23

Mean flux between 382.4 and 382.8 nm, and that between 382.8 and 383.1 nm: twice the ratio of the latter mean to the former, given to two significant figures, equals 2.3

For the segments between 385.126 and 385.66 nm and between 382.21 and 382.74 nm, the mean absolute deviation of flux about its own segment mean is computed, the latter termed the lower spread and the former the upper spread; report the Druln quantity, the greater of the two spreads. 5.3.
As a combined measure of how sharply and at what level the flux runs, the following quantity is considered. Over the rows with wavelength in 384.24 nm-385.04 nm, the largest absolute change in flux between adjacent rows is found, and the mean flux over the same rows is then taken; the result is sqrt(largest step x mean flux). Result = 28.6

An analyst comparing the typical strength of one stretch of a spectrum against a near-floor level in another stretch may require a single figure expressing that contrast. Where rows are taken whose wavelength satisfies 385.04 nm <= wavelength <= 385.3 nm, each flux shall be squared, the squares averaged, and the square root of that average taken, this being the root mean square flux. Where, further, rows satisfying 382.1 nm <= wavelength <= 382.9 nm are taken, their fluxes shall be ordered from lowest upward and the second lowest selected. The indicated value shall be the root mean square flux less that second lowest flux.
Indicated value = 22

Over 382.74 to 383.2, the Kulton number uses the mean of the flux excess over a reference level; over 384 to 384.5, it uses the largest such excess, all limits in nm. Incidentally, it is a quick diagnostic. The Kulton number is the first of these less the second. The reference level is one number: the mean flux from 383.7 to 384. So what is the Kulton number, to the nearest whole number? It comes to -27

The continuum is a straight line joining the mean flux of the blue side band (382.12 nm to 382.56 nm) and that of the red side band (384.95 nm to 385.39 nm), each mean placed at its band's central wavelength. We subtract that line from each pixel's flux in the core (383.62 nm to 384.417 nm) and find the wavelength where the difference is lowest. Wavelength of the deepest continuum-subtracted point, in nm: 384.018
